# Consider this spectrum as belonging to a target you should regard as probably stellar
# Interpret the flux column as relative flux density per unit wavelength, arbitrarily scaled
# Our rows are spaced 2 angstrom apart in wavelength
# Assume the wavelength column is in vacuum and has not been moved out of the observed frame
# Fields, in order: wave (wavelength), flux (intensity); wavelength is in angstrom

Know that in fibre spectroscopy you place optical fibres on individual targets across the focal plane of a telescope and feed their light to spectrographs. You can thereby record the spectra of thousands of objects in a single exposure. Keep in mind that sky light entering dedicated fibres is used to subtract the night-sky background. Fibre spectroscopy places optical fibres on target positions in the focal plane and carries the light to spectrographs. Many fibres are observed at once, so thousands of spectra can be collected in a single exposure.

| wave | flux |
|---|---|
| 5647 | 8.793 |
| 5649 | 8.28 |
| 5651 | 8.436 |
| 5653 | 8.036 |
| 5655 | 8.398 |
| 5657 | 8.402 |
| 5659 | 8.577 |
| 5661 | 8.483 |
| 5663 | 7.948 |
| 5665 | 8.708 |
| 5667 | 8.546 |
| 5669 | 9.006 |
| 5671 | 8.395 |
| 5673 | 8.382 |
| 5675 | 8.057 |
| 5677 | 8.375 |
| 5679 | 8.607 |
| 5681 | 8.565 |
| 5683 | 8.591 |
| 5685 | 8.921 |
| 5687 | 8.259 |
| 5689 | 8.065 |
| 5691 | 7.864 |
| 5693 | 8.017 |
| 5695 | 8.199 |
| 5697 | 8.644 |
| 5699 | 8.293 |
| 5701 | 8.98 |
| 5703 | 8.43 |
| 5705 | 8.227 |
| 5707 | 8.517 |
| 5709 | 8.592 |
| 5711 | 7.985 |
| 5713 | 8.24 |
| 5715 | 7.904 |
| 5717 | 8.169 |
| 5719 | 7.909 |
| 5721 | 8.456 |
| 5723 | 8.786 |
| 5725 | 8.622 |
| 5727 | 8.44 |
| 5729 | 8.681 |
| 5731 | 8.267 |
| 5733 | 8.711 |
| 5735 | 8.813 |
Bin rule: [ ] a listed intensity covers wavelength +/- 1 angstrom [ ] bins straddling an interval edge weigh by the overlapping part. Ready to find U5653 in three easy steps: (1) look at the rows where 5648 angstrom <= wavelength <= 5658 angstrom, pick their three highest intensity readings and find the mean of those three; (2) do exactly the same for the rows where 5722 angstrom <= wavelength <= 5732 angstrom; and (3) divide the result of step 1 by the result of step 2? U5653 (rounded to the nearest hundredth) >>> 0.97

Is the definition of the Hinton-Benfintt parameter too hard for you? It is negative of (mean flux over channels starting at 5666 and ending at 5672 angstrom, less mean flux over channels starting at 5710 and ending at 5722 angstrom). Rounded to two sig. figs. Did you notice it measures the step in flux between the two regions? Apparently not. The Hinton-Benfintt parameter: -0.54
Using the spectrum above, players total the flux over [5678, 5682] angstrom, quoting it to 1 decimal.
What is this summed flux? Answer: 17.2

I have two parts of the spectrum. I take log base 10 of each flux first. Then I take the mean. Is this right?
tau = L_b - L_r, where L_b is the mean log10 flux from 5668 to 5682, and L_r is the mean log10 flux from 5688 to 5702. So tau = 0.010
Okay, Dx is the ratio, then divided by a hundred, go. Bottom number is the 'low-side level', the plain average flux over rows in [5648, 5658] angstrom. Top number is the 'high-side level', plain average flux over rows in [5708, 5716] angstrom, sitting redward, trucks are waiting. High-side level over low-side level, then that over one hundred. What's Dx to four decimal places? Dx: 0.0098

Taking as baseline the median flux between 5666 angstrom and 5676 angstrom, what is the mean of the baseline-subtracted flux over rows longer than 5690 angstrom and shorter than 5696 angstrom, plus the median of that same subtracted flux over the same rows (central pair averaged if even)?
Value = -0.75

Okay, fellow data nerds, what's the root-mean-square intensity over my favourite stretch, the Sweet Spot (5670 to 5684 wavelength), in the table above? 8.43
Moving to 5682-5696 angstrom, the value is 8.28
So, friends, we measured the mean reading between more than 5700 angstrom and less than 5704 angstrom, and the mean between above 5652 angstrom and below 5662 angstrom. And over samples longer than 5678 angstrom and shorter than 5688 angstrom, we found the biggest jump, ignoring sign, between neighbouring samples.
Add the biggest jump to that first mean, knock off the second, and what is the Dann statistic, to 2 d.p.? 0.99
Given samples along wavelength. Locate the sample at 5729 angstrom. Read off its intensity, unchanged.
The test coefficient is 8.681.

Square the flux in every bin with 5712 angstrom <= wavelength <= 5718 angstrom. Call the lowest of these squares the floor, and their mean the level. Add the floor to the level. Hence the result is 128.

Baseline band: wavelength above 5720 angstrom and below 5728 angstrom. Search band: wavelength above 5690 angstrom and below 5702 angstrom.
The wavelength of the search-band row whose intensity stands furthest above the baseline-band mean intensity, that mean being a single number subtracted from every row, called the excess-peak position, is 5701 angstrom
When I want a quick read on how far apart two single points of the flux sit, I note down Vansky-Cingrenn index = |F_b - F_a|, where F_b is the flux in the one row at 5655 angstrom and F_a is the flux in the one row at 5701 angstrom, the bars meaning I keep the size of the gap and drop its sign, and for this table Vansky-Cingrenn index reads 0.58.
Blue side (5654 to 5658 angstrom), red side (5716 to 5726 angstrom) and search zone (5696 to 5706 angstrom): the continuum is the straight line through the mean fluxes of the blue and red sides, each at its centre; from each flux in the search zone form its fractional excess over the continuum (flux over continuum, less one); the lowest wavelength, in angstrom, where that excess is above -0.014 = 5697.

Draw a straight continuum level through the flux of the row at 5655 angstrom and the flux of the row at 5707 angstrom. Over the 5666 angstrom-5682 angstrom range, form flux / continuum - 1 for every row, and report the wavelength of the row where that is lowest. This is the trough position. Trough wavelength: 5675 angstrom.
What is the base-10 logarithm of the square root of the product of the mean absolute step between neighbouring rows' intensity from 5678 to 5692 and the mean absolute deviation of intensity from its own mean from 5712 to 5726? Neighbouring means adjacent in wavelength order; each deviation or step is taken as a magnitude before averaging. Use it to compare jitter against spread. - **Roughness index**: -0.59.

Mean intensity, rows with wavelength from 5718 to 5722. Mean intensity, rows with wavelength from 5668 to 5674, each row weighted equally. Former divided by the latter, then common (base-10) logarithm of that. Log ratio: -0.021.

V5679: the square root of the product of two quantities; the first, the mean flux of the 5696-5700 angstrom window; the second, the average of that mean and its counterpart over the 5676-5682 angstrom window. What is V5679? 8.48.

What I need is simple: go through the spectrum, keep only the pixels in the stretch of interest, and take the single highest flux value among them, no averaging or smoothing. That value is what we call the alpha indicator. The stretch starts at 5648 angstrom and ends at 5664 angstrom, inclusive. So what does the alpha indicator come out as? 8.577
